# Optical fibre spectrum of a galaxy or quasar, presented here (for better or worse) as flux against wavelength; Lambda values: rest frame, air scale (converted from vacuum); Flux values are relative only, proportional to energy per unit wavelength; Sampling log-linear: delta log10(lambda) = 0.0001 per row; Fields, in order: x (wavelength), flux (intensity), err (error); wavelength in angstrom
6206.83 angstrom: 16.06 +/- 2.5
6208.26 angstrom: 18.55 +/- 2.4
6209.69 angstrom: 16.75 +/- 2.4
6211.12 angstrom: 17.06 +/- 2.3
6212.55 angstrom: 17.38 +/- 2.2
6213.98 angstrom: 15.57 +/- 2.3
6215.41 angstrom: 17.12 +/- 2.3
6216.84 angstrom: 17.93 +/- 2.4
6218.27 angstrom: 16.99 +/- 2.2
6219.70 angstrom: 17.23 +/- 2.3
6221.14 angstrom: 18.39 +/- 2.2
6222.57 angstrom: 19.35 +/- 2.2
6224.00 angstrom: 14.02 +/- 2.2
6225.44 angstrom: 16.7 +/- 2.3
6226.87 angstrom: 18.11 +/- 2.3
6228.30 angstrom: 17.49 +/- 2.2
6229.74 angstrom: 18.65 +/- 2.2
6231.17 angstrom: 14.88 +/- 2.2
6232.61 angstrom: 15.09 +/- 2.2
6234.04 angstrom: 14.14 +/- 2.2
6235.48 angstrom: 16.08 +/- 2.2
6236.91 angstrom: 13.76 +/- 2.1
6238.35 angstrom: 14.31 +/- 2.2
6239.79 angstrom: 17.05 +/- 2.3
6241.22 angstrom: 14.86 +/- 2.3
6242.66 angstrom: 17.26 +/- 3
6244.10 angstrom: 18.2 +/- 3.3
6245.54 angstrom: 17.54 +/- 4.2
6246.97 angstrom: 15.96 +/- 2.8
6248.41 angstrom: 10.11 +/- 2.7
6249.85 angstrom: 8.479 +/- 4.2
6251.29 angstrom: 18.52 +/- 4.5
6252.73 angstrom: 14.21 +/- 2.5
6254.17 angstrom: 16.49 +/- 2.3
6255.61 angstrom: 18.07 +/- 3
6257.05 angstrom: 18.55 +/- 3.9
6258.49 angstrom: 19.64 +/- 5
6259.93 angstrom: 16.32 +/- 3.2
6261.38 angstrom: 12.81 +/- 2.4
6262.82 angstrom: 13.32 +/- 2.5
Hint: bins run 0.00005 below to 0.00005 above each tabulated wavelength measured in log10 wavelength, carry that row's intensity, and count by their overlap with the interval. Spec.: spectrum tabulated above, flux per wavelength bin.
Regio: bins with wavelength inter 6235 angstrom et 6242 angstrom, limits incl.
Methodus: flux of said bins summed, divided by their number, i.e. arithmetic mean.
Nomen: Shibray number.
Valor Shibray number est 15.2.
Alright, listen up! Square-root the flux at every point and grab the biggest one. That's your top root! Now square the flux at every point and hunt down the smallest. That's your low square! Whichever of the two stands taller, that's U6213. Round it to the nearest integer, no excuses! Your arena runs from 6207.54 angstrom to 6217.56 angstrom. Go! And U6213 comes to 242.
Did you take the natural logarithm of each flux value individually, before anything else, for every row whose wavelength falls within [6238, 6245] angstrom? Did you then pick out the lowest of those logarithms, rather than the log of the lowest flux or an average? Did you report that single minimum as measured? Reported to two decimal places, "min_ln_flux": 2.66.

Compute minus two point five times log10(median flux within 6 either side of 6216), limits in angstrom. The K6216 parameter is -3.09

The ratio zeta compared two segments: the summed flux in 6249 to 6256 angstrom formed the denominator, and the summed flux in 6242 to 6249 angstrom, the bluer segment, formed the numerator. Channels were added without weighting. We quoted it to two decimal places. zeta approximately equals 1.04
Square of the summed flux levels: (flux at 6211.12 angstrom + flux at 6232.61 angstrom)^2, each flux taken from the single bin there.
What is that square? 1034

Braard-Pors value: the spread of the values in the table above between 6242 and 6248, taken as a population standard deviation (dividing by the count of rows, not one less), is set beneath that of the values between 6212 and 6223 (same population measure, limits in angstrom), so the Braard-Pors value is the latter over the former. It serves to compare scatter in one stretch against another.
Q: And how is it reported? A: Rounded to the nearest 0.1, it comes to 1.3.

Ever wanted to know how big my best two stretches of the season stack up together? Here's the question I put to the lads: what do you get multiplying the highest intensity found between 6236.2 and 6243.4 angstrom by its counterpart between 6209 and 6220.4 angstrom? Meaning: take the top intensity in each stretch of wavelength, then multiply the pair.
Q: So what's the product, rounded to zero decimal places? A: 309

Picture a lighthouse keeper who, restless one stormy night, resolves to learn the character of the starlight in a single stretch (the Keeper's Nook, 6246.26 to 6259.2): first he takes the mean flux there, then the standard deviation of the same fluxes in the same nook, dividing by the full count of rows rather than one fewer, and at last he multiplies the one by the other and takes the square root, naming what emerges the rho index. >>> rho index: 7.6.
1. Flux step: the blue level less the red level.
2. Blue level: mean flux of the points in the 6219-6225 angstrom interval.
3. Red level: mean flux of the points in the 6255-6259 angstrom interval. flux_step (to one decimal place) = -1.5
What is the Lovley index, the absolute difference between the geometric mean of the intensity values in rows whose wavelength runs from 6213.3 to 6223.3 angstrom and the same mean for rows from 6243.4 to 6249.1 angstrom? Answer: 2.41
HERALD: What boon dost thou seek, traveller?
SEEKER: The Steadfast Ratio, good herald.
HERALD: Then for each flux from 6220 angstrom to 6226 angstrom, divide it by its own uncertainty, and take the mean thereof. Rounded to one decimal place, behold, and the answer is 7.7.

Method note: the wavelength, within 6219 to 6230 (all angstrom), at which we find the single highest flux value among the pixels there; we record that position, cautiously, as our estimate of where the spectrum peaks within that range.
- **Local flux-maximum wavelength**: 6222.57 angstrom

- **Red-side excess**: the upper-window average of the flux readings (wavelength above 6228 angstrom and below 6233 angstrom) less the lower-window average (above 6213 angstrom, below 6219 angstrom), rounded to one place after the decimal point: -0.4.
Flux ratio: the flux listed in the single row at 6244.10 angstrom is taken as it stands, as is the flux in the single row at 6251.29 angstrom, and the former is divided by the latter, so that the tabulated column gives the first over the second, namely 1.0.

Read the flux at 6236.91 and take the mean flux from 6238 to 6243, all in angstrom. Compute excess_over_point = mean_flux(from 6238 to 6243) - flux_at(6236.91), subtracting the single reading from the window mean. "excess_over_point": 2.1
